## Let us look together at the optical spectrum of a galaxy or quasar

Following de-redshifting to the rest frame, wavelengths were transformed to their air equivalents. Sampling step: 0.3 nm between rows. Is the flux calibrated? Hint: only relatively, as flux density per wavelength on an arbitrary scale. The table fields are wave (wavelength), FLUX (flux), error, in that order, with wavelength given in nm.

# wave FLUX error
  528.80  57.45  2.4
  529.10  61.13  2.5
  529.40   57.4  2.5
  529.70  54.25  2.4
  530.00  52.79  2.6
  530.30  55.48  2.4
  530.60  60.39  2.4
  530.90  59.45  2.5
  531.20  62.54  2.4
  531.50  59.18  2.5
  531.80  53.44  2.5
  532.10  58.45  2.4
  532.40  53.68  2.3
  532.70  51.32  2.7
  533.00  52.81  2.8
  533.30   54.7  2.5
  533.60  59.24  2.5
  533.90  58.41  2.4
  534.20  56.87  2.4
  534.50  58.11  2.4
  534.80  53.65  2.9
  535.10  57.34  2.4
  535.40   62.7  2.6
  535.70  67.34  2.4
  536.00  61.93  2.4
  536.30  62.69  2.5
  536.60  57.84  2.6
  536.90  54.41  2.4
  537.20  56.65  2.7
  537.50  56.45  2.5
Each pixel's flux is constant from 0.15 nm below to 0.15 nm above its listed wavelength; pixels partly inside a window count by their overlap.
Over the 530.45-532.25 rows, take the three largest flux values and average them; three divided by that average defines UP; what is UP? 0.0493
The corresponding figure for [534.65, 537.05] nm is 0.0467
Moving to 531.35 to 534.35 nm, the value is 0.0509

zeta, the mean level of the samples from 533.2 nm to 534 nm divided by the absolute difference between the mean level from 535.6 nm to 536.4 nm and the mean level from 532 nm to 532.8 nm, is 6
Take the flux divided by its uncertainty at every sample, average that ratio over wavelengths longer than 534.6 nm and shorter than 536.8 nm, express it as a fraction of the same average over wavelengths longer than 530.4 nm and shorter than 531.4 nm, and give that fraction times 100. 96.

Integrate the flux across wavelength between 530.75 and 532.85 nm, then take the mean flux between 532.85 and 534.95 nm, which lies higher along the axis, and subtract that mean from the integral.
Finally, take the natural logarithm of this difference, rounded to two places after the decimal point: 4.15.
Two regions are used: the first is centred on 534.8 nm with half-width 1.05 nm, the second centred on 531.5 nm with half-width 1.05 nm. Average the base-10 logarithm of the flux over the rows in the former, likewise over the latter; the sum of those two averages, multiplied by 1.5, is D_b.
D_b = 5.30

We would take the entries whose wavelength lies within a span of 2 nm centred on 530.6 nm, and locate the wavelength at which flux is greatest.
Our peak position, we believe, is 531.20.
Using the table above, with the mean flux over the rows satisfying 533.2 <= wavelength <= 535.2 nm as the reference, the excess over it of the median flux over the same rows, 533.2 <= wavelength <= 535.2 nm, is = 0.4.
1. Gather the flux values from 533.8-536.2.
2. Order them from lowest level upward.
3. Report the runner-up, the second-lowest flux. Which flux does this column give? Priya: 56.87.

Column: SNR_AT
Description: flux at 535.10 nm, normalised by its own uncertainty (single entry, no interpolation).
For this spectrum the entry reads 23.9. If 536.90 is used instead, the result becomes 22.7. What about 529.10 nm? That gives 24.5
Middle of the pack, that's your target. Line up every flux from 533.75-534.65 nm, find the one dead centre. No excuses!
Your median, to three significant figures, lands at 58.1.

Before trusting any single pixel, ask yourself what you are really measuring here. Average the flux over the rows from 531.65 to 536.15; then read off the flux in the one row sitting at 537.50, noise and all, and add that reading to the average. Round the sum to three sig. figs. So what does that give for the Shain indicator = 114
